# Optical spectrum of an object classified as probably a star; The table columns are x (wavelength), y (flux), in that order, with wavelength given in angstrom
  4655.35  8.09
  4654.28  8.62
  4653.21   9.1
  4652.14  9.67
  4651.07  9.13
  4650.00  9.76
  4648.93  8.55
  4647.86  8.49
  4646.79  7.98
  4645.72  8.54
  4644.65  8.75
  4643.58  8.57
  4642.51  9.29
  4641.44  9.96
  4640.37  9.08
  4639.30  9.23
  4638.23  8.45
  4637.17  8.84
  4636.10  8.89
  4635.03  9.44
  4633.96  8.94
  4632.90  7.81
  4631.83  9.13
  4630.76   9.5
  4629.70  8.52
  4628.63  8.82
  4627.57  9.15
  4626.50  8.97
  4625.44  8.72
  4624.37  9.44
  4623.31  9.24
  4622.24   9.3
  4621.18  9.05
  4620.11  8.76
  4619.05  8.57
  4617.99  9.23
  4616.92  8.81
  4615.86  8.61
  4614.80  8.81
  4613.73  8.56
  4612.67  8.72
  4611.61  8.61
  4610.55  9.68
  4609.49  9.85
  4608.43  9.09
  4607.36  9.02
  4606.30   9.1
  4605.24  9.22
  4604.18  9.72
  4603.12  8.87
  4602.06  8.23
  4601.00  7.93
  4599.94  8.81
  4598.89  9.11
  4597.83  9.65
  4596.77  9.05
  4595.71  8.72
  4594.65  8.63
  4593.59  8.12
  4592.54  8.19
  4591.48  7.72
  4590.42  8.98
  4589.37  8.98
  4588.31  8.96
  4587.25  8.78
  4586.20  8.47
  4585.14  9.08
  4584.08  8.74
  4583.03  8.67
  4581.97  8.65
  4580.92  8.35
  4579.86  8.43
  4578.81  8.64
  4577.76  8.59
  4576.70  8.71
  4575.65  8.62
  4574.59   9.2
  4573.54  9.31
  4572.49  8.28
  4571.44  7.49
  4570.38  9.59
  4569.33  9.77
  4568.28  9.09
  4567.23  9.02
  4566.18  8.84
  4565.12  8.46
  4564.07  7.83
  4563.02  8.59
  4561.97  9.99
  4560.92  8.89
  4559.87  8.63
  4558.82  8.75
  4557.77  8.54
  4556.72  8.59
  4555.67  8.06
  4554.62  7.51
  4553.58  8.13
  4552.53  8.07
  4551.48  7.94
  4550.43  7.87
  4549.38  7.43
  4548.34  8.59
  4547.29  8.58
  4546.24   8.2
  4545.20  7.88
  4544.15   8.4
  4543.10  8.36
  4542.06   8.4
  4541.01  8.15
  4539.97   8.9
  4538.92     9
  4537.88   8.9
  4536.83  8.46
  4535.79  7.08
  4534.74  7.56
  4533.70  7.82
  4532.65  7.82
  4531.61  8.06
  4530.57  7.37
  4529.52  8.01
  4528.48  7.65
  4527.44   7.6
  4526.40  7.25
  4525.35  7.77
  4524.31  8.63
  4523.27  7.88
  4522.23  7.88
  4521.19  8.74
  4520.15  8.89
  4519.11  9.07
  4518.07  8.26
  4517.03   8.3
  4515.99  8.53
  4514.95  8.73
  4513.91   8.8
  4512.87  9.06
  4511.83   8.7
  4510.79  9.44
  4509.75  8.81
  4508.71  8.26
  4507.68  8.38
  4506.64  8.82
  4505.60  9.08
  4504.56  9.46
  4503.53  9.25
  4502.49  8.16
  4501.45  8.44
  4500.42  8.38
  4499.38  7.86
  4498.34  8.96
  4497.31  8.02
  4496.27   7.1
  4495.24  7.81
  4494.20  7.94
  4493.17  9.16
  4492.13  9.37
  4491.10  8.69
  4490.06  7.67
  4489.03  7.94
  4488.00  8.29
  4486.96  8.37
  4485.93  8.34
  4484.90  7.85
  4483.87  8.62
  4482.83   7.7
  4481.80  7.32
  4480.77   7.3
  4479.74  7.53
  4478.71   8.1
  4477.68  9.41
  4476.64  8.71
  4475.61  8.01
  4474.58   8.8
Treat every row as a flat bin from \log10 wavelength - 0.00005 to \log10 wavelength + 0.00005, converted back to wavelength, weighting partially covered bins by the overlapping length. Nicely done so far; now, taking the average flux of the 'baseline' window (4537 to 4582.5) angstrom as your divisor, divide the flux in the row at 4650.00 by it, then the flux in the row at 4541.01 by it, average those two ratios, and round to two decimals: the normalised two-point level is 1.05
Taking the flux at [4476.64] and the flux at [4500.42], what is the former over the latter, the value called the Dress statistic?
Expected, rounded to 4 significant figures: 1.039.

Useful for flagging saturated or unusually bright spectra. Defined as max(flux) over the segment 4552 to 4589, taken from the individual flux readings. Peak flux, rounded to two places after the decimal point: 9.99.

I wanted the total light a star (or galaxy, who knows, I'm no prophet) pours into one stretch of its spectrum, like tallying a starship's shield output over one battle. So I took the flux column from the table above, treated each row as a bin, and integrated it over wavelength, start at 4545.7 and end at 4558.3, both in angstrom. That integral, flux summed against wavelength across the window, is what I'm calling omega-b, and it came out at 102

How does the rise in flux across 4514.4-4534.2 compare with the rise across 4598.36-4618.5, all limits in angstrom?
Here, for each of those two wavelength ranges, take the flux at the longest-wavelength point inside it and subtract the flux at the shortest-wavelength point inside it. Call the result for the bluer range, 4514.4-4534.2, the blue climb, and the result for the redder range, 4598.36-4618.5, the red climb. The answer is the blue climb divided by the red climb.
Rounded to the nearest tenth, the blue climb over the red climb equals -7.6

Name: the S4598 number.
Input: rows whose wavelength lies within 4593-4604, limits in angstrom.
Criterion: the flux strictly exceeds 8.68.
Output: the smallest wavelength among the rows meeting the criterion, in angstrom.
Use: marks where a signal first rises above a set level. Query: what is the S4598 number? 4595.71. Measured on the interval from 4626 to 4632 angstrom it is 4626.50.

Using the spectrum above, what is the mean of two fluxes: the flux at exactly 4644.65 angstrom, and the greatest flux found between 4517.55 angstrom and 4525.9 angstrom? 8.91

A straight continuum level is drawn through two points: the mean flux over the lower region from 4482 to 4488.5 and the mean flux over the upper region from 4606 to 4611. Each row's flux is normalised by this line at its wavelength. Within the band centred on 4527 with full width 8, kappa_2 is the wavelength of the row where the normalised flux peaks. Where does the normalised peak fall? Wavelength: 4524.31 angstrom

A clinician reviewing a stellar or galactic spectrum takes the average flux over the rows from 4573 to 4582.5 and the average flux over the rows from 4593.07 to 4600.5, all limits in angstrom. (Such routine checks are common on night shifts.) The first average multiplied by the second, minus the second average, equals 68.5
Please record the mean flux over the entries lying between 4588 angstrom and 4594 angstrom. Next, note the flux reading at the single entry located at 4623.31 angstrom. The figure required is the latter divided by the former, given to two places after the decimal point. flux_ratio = 1.09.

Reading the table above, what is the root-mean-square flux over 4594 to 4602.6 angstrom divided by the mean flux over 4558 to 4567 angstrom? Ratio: 1.00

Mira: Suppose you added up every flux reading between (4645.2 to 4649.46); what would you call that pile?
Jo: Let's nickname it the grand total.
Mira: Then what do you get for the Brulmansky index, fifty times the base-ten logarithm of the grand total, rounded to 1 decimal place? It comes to 76.3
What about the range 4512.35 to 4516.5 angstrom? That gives 77.3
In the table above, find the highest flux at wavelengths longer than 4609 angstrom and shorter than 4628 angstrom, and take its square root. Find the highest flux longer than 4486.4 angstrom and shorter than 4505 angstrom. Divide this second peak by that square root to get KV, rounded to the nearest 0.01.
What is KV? 3.01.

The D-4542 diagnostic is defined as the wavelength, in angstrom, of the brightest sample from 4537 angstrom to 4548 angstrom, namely 4538.92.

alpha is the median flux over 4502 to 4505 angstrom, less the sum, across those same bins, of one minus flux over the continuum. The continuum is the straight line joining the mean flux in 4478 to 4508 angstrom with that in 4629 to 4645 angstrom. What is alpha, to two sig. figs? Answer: 9.5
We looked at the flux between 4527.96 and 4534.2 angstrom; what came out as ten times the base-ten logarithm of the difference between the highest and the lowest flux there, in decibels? -1.6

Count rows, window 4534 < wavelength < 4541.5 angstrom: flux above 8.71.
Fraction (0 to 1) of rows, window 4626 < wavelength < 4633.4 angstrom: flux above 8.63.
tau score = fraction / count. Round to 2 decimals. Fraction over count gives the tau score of 0.24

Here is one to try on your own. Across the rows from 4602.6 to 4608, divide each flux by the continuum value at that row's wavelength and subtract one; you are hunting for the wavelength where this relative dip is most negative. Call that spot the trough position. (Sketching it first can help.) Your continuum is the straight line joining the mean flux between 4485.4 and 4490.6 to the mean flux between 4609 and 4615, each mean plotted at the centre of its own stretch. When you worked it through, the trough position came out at 4603.12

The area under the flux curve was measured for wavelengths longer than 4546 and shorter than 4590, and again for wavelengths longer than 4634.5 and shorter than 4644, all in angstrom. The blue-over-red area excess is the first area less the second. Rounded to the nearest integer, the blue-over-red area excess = 292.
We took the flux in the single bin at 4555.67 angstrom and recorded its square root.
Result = 2.84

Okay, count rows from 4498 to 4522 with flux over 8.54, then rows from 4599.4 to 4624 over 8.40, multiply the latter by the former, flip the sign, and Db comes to -294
